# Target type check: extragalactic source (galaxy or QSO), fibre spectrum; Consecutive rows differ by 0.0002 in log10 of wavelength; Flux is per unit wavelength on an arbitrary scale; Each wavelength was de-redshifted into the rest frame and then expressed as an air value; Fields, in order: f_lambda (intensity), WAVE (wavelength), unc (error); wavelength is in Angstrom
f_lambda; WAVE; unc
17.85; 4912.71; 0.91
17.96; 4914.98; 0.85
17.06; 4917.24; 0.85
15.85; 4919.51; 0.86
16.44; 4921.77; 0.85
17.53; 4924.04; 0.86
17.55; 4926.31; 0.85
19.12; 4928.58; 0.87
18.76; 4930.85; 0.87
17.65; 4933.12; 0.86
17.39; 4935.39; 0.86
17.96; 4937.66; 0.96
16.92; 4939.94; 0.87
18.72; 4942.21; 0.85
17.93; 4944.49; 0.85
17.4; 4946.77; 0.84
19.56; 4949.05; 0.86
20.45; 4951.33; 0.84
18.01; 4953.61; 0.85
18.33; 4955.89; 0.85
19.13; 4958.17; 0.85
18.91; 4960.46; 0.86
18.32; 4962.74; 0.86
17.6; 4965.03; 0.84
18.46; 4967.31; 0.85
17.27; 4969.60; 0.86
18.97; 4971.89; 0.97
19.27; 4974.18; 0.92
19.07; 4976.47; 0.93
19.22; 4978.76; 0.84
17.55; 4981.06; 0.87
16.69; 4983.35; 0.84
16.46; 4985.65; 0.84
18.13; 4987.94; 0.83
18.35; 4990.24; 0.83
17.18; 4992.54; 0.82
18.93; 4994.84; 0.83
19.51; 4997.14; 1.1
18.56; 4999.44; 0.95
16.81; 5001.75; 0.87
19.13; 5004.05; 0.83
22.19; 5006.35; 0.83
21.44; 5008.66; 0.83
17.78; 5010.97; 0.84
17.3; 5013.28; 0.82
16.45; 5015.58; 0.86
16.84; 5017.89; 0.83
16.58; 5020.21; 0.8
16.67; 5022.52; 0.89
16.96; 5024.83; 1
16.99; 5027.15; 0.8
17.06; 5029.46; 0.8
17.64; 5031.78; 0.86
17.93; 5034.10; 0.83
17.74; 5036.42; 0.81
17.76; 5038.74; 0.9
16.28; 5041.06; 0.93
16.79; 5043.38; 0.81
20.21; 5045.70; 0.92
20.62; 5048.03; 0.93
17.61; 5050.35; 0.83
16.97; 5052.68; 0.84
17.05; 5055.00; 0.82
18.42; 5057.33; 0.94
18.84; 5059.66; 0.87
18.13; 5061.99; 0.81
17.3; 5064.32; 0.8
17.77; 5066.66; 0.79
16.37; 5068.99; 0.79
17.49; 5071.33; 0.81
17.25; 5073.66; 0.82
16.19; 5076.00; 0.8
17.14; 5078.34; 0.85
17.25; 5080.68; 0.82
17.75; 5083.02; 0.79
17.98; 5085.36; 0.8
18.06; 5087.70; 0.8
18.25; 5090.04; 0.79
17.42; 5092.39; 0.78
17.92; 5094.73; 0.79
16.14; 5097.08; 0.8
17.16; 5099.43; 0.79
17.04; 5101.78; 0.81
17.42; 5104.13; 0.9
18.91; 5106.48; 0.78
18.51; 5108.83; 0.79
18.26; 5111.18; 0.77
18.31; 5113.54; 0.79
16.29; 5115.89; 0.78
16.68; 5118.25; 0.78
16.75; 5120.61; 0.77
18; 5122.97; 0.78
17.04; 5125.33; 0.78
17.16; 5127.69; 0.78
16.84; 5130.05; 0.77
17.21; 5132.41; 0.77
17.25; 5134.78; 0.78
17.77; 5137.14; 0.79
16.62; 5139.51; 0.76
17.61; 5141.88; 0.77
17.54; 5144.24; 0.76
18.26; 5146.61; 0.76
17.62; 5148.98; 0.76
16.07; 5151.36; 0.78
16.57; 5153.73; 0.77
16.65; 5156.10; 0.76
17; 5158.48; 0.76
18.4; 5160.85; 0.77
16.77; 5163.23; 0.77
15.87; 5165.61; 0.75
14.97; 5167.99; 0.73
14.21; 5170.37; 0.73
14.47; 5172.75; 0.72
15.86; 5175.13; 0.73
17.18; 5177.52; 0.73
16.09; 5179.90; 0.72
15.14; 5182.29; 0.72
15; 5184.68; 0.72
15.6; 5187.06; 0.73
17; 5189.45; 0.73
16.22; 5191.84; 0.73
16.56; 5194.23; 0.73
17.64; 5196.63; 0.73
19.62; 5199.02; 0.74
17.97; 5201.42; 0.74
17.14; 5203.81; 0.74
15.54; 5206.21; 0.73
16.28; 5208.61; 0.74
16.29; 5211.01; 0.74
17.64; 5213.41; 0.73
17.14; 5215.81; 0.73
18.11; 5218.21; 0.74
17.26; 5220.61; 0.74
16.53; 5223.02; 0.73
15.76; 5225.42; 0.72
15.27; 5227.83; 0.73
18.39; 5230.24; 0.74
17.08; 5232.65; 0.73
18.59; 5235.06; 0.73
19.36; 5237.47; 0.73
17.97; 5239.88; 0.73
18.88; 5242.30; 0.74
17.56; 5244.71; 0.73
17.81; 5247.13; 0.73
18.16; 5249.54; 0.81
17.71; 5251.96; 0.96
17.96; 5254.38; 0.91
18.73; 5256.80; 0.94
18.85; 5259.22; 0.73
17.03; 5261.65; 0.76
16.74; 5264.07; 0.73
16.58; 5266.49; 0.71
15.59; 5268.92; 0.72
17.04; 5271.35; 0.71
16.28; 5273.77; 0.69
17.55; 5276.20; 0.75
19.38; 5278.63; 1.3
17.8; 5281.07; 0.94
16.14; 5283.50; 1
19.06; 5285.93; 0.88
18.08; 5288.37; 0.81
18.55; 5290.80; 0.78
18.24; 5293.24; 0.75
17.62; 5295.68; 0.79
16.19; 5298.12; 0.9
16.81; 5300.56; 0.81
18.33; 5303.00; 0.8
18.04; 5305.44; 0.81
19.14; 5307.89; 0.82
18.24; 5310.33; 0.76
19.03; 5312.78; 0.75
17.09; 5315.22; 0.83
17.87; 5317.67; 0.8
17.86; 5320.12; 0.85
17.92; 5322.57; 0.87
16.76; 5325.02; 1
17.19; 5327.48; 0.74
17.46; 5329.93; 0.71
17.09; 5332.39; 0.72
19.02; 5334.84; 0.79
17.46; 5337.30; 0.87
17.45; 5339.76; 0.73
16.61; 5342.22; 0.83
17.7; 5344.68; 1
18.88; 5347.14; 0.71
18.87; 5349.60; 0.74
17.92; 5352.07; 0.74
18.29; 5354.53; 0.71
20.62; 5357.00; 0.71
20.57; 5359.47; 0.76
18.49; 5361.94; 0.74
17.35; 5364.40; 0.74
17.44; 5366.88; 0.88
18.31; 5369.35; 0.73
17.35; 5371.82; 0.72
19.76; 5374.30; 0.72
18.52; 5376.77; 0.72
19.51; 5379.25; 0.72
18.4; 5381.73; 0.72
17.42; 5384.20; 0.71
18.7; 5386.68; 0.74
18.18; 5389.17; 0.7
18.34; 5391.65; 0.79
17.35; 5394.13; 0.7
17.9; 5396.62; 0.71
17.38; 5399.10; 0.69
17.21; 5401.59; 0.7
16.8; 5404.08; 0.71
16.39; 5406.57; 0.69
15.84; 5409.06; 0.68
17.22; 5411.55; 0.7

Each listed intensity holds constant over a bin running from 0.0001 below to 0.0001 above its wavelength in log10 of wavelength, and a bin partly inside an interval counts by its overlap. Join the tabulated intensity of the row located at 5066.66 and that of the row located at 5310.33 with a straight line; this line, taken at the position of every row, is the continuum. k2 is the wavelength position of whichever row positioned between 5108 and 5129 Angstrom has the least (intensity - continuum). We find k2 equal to 5115.89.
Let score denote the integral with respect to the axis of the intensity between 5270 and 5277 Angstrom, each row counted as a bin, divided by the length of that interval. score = 16.9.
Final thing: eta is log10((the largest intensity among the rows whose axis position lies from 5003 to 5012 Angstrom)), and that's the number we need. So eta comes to 1.35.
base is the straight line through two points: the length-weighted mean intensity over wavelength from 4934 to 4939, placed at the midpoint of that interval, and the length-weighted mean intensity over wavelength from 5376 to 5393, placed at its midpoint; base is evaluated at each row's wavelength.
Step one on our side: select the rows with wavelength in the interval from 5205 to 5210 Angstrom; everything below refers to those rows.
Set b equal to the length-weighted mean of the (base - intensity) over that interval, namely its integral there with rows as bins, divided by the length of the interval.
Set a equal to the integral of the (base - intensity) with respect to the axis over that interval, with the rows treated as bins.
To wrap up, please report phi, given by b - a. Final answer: -9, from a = 11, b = 2.2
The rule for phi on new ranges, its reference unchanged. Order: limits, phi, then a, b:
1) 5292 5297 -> -1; 2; 0.4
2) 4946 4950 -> 3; -3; -0.9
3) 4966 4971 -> 1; -1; -0.2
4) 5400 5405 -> -6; 7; 1.4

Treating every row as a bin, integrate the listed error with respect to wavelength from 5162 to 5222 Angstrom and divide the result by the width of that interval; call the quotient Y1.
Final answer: 0.734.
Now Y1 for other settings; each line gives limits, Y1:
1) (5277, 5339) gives 0.841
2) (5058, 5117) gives 0.806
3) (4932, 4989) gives 0.866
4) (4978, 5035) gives 0.858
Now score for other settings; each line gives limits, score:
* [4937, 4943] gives 17.8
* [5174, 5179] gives 16.5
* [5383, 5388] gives 18.0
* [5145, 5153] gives 17.3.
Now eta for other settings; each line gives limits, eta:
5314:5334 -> 1.25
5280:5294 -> 1.28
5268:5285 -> 1.29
